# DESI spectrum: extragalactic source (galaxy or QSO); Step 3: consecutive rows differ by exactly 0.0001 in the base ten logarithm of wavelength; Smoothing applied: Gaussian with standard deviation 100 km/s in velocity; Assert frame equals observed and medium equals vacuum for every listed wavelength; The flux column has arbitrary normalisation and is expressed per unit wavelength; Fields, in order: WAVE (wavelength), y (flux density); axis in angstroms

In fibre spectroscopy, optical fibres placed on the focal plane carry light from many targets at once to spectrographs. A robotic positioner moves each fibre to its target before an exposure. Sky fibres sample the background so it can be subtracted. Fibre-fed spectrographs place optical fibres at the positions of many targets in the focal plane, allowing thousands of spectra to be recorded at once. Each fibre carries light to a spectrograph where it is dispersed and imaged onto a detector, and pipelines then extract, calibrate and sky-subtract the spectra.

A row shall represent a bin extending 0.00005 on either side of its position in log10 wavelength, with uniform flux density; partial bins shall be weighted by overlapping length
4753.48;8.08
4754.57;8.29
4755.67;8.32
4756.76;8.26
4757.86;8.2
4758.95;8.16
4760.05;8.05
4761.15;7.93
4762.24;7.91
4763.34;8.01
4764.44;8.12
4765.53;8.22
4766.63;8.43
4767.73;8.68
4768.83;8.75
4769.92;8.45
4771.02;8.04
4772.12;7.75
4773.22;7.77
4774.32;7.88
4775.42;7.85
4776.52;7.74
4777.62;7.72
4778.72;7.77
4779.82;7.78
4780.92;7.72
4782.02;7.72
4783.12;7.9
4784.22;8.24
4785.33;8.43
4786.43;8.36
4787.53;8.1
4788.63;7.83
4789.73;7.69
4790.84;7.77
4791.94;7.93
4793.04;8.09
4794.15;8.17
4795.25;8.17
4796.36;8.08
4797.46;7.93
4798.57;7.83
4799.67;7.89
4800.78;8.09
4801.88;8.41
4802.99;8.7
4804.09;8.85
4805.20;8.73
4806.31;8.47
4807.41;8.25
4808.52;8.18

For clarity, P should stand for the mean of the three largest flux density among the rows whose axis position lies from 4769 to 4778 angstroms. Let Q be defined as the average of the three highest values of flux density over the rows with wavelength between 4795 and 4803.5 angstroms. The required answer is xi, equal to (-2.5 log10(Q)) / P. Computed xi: -0.285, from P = 8.12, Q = 8.4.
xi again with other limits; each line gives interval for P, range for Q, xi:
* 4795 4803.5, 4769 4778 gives -0.270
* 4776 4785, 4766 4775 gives -0.293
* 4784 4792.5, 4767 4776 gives -0.280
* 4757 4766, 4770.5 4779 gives -0.274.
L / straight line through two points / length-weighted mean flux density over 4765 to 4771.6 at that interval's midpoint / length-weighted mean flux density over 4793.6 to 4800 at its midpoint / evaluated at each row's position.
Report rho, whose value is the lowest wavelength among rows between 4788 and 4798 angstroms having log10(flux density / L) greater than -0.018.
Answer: 4788.63 angstroms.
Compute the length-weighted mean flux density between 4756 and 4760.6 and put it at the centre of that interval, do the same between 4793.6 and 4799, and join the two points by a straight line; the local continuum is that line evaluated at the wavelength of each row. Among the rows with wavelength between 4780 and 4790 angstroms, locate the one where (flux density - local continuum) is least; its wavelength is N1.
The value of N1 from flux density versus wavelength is 4780.92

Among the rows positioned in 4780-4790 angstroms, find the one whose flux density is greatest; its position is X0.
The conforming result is 4785.33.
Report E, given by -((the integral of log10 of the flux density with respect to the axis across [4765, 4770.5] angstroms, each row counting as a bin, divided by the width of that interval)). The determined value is -0.929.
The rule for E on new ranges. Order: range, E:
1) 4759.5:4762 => -0.902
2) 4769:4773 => -0.910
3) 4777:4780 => -0.890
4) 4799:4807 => -0.927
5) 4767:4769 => -0.937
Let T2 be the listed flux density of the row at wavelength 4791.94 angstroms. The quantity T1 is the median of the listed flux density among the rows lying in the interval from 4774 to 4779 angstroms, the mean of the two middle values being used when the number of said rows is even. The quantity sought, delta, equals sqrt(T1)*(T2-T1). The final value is 0.4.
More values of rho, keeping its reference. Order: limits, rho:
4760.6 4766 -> 4765.53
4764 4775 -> 4765.53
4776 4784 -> 4783.12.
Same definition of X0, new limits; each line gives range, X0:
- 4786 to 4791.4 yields 4786.43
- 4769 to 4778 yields 4769.92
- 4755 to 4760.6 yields 4755.67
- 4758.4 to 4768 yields 4767.73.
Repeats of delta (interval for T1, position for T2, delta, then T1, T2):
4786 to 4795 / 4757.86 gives 0.5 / 8.0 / 8.2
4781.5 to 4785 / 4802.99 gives 2.2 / 7.9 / 8.7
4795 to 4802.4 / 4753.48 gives 0.0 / 8.1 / 8.08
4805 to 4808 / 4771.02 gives -1.3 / 8.5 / 8.04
